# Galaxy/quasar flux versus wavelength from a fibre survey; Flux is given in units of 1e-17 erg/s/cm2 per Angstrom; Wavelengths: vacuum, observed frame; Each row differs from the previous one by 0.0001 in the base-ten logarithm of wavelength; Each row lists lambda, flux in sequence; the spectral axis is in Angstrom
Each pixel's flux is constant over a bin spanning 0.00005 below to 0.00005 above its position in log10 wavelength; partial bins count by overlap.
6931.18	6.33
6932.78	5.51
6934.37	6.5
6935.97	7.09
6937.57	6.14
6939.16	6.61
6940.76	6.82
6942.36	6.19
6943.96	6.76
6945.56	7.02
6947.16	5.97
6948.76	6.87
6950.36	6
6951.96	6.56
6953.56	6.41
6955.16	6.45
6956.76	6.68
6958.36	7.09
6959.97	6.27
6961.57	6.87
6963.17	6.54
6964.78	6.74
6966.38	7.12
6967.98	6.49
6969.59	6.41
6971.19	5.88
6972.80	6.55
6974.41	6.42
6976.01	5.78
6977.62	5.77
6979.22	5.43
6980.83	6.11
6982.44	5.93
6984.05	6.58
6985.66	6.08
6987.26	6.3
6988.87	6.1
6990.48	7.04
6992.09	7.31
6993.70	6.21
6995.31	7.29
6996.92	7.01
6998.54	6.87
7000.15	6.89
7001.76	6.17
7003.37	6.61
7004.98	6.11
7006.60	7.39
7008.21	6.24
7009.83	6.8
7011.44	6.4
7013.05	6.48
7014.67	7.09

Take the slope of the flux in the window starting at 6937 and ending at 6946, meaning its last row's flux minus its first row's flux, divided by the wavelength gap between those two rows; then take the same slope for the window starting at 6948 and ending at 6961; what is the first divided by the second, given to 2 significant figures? -2.1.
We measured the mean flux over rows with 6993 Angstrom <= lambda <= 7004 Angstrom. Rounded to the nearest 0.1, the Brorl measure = 6.7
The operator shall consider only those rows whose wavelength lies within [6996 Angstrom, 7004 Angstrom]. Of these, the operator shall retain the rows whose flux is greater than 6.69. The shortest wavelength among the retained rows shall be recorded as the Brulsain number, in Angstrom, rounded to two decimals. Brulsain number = 6996.92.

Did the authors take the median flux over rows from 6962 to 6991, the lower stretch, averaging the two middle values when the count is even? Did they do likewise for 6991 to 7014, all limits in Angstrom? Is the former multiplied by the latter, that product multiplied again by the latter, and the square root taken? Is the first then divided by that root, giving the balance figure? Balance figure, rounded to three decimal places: 0.376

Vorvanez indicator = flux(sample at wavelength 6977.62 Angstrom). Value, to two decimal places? 5.77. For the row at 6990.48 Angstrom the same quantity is 7.04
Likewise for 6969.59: 6.41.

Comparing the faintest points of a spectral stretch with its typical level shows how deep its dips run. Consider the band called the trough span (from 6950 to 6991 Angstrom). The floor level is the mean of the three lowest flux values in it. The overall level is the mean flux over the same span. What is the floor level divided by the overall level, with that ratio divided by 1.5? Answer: 0.592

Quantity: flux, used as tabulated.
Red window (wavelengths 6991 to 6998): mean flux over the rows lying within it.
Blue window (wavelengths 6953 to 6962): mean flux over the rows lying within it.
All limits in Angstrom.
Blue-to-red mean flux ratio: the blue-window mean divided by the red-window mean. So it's 0.953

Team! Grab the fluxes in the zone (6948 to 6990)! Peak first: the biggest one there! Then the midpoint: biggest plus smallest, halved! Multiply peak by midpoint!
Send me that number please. 45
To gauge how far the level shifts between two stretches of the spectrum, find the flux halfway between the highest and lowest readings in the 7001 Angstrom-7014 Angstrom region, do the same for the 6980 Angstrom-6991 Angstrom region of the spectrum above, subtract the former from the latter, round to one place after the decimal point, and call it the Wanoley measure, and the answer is -0.3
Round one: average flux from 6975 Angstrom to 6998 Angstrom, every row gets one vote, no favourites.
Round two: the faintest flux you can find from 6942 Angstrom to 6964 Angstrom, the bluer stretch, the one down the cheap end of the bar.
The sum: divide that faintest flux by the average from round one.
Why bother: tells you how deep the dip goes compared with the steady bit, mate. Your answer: 0.94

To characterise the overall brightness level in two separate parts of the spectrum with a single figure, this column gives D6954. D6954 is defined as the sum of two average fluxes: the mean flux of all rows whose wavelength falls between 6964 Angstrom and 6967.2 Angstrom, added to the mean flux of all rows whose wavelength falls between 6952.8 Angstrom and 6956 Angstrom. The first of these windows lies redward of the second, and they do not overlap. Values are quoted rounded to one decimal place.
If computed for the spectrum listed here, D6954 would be 13.4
